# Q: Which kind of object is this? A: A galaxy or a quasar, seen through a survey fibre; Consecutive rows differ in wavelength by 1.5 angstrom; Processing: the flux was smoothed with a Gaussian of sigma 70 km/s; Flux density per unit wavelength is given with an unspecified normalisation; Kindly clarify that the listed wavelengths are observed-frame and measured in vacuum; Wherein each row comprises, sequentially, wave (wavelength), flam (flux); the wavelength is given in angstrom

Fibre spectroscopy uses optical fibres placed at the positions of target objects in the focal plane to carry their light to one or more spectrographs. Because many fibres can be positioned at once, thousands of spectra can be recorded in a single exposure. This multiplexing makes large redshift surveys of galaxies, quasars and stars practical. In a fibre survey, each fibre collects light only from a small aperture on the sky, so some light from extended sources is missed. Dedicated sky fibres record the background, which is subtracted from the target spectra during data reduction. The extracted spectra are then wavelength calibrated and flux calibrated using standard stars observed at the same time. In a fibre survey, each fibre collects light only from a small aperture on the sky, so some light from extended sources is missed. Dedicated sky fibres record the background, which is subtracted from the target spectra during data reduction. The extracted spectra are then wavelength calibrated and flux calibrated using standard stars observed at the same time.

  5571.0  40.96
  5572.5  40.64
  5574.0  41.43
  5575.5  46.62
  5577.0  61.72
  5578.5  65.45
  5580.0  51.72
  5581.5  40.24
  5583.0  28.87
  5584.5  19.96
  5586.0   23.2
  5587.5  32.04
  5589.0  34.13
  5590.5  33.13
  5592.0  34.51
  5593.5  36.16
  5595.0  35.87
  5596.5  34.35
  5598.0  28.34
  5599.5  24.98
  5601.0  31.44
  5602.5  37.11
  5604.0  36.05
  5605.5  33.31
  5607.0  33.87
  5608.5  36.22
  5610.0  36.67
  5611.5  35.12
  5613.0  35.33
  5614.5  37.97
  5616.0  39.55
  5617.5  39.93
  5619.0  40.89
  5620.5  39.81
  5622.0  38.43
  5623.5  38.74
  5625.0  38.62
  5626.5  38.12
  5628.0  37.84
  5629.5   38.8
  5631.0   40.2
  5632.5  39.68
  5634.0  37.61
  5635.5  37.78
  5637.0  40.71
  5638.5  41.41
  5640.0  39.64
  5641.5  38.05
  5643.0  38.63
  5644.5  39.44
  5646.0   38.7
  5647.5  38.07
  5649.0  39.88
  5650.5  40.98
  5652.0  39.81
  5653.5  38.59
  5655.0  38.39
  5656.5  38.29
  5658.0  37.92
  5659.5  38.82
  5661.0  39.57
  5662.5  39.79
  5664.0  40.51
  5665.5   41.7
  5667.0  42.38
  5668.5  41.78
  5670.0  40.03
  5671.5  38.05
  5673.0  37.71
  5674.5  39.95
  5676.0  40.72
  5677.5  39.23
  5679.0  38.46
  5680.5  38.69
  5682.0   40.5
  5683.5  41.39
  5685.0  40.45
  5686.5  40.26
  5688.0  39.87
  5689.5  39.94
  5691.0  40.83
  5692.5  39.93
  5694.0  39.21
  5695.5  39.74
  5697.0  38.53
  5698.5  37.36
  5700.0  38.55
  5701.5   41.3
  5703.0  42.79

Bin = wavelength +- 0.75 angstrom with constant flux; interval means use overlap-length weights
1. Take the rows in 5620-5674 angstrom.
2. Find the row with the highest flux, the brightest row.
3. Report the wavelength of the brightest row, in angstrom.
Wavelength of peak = 5667.0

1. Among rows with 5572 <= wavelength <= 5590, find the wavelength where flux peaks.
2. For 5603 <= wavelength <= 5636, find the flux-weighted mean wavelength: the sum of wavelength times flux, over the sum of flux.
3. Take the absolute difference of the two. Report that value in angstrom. 41.6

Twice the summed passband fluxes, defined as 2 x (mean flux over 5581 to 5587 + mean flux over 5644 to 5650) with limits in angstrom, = 134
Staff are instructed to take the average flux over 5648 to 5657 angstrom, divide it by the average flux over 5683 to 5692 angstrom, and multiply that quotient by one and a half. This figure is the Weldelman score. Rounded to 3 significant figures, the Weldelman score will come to 1.46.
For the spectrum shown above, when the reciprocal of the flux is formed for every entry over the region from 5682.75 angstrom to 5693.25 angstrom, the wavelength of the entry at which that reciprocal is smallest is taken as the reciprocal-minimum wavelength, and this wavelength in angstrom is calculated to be 5683.5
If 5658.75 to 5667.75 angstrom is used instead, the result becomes 5667.0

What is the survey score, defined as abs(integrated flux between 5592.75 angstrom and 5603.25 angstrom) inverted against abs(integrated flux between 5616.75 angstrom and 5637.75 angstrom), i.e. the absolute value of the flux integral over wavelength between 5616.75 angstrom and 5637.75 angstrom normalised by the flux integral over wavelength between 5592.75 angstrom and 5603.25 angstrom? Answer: 2.4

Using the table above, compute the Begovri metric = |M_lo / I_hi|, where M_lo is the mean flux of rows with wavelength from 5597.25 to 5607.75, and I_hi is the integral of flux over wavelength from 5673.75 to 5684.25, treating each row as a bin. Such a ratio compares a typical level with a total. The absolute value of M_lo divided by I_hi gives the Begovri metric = 0.077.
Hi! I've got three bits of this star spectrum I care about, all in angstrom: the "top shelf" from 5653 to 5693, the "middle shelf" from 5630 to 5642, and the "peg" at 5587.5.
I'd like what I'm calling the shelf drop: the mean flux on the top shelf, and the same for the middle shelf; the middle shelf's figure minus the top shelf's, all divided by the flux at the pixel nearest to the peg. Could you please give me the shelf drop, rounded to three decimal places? -0.012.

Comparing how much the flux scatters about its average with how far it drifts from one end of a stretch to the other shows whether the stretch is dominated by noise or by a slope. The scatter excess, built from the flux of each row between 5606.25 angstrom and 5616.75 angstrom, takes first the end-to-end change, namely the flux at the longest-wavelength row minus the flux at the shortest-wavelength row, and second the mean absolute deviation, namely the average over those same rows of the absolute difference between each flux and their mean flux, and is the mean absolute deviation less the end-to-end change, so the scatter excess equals -4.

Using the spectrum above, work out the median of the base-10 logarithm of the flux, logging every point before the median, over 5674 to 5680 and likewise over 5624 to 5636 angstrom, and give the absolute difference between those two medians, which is 0.014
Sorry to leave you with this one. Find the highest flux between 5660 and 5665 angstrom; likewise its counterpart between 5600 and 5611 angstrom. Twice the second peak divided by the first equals 1.83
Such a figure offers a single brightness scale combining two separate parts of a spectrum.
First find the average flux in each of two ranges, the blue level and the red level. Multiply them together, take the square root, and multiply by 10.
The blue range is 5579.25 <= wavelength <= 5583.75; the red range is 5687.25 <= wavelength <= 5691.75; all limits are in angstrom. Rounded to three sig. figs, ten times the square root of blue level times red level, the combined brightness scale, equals 402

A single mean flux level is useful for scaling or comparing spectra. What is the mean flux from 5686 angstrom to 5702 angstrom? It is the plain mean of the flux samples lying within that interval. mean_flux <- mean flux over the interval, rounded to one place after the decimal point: 39.6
